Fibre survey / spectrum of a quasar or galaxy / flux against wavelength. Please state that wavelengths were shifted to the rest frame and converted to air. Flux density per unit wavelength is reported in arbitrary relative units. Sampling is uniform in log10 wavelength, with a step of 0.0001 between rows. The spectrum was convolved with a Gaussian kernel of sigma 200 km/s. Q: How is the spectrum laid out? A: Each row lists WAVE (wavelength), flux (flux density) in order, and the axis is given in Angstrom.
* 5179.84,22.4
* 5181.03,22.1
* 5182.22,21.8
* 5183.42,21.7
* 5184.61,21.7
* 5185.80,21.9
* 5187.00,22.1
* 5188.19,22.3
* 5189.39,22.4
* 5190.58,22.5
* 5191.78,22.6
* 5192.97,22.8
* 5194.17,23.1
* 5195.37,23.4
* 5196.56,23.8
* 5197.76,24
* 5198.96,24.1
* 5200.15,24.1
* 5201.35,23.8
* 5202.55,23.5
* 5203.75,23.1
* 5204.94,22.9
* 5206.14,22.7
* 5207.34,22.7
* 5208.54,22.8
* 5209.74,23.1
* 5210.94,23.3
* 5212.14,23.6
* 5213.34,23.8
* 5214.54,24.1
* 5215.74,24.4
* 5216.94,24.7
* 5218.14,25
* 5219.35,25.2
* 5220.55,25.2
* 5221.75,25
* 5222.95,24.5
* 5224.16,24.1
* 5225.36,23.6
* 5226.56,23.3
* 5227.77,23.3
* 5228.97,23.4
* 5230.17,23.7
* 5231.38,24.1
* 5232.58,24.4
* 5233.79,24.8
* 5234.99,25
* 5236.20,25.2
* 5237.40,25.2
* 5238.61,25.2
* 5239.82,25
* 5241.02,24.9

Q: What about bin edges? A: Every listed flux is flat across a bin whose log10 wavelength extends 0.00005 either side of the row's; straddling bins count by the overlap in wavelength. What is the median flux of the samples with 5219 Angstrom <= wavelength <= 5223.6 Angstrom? 25.1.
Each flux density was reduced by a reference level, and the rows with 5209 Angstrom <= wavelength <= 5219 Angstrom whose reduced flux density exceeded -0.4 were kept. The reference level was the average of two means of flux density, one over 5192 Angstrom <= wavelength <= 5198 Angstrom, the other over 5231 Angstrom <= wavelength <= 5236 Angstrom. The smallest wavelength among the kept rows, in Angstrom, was 5212.14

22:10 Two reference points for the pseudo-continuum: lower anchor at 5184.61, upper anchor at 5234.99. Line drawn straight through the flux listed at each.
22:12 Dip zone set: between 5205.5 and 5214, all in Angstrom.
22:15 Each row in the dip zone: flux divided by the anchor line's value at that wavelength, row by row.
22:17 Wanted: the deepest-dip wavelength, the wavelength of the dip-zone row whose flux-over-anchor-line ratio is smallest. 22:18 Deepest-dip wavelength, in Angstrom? 5207.34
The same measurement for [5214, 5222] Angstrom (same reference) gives 5214.54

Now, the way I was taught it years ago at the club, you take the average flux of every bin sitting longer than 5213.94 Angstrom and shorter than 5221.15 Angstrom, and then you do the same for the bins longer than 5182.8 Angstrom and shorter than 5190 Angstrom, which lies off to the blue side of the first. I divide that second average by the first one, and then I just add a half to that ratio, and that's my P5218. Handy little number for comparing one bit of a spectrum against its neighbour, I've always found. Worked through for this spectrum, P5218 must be 1.39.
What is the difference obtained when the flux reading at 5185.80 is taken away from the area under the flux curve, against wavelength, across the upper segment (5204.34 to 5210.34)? 115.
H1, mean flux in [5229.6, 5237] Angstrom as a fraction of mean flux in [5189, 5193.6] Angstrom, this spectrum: 1.087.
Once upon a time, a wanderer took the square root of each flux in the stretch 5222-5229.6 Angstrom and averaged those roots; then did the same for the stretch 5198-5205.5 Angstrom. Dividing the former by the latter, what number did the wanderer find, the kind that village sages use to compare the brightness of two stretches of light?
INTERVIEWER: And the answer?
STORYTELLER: 1.00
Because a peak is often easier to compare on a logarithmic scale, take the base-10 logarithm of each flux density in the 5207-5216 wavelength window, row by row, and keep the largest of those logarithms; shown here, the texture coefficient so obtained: 1.39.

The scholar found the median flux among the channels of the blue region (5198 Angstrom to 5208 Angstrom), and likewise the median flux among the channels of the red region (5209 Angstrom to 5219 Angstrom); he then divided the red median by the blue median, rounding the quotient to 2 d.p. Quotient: 1.03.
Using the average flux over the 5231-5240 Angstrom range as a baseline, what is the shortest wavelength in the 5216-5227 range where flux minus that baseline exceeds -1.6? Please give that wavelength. 5216.94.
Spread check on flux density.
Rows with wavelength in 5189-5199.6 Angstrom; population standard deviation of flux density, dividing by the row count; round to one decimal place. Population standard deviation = 0.6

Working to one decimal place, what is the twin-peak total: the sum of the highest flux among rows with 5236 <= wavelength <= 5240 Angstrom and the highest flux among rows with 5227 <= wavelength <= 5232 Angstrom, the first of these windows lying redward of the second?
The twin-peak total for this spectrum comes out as 49.3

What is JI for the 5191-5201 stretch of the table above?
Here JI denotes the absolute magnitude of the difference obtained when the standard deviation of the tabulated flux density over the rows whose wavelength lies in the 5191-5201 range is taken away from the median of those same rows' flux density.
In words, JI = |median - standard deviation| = 23.0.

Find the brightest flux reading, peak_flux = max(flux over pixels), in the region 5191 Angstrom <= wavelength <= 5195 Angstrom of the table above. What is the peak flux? 23.1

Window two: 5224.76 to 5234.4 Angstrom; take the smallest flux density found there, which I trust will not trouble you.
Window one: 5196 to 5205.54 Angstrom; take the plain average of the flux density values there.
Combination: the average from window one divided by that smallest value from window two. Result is 1.02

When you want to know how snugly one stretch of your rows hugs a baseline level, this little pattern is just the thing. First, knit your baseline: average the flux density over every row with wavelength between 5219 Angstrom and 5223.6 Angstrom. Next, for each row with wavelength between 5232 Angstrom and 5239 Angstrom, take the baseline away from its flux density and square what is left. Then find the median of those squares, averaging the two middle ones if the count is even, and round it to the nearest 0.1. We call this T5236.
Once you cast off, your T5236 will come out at 0.1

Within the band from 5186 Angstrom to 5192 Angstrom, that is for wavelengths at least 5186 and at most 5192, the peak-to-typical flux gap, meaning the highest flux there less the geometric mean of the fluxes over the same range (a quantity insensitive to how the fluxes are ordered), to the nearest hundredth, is 0.22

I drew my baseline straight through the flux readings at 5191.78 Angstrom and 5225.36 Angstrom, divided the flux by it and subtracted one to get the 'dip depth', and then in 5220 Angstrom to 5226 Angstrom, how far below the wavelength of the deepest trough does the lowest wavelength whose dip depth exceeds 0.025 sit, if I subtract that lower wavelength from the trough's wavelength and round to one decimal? 4.8 Angstrom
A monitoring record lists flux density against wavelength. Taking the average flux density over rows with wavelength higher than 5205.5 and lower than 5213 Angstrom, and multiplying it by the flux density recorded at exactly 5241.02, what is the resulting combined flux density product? 574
